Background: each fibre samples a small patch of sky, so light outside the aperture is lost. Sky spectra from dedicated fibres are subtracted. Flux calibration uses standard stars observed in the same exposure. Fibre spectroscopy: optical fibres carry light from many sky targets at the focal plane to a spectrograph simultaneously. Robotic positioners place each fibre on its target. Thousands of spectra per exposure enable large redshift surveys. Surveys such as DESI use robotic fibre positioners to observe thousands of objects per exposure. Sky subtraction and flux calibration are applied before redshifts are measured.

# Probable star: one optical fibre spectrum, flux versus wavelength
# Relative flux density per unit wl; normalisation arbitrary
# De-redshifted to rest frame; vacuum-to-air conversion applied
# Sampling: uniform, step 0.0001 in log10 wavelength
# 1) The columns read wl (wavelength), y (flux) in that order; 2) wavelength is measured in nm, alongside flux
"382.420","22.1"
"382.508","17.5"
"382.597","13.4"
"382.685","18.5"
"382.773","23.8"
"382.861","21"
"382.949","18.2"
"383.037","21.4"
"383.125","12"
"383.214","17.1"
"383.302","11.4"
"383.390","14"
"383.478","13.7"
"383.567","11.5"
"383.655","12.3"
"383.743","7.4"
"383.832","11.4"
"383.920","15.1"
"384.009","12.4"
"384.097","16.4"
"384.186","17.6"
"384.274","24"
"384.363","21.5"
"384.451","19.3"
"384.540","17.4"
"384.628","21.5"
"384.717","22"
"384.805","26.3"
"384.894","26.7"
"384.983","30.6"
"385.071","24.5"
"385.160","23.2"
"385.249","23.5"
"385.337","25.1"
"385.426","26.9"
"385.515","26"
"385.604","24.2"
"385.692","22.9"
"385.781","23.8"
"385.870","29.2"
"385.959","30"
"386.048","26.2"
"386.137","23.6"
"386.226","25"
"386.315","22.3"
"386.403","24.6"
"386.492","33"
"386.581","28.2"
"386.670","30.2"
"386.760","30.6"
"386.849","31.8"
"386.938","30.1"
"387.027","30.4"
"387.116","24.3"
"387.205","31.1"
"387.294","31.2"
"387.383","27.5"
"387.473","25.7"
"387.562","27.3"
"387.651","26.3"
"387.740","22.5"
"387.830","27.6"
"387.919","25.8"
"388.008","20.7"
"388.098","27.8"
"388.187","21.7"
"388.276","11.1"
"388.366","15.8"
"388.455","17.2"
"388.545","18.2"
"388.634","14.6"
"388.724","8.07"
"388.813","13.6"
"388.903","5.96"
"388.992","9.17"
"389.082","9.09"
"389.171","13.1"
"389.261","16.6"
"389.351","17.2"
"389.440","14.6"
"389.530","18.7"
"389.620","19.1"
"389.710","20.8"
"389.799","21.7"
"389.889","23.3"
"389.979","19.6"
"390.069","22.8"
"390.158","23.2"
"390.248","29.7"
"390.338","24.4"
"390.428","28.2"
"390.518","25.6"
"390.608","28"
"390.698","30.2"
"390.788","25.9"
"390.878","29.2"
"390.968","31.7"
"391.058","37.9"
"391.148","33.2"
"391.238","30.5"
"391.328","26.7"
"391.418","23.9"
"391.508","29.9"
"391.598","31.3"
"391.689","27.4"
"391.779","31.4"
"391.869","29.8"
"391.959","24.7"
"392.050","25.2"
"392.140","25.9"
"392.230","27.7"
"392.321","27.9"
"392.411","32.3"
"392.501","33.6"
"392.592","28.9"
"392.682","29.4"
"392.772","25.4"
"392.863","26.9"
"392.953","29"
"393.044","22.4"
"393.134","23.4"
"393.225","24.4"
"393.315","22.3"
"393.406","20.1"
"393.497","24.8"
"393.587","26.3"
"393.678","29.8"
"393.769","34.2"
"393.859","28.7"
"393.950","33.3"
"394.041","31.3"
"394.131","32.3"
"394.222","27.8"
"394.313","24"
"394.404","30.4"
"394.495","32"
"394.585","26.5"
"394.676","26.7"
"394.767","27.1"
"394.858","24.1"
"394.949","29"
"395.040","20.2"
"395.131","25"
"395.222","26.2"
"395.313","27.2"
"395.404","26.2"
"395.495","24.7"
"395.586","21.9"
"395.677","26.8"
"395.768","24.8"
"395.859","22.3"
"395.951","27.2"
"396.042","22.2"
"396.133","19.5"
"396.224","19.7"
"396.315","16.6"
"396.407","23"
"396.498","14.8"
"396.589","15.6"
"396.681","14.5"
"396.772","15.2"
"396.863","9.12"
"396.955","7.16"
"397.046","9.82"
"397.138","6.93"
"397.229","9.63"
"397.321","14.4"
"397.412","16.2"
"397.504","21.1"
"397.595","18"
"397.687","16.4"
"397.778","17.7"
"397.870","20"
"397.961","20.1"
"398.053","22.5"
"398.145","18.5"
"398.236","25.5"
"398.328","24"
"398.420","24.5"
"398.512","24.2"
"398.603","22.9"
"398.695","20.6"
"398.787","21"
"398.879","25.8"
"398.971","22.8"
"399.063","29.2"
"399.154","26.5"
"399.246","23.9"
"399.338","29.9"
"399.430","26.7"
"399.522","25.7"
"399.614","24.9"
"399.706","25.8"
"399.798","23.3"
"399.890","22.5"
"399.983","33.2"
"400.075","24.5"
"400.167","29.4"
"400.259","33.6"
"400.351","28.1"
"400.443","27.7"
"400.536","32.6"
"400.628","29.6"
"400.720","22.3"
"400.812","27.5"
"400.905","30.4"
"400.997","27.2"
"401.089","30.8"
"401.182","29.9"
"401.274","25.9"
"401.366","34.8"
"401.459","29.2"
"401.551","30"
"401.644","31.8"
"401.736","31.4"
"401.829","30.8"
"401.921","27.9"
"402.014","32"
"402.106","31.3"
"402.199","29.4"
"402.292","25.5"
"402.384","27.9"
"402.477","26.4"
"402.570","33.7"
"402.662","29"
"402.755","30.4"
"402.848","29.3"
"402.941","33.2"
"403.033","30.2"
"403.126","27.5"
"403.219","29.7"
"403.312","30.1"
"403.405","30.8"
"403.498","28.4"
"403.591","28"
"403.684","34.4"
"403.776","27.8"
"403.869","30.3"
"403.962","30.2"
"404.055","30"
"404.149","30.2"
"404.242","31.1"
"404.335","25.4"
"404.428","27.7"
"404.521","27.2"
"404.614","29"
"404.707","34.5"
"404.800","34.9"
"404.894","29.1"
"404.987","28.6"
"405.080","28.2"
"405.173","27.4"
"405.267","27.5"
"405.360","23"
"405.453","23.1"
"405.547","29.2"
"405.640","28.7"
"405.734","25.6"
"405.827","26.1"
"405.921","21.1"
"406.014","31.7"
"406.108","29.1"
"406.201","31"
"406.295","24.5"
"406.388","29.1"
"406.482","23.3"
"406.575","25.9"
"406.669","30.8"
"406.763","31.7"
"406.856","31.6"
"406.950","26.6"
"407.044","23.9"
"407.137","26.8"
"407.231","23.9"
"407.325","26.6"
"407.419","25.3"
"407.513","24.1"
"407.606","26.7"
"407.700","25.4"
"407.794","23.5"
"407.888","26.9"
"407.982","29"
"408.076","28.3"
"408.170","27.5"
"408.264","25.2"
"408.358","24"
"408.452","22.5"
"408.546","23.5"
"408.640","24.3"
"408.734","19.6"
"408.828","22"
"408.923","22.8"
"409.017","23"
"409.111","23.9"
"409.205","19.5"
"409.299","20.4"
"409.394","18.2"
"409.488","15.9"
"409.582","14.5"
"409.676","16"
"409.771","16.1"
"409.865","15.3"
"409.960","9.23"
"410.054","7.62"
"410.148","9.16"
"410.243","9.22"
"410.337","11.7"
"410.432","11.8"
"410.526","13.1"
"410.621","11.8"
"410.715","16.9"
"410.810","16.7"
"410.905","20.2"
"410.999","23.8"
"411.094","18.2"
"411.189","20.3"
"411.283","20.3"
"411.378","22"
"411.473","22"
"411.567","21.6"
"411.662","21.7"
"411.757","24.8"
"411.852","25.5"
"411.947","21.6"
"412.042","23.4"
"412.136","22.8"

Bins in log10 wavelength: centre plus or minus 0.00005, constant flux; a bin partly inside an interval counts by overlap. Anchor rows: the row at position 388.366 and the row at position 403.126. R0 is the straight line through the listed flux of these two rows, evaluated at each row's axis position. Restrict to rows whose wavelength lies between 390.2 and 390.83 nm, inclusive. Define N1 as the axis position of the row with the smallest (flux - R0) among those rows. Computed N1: 390.338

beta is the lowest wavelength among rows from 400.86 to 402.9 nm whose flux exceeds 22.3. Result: 400.905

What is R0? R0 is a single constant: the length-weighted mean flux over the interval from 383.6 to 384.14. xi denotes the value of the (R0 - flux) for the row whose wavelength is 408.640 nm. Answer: -11.8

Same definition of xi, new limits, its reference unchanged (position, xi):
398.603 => -10.4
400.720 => -9.8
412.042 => -10.9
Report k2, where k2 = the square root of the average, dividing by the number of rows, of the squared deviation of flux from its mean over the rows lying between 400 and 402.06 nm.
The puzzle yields 2.9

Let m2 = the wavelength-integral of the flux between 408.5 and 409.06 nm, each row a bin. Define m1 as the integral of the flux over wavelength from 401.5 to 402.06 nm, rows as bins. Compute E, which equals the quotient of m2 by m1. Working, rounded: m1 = 17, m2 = 12.6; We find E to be 0.73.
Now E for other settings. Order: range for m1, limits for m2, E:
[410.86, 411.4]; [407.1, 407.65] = 1.25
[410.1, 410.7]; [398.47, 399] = 1.77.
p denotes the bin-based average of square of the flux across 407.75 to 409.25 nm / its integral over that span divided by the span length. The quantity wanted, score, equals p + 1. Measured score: 589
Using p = 588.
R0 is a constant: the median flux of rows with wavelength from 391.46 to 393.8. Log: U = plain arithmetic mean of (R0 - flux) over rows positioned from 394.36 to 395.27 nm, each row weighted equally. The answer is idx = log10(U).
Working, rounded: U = 0.8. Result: -0.1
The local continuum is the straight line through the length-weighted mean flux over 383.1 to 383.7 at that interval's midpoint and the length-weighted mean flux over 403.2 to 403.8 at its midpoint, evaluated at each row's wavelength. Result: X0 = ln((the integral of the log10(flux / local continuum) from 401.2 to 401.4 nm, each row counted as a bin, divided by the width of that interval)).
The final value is -4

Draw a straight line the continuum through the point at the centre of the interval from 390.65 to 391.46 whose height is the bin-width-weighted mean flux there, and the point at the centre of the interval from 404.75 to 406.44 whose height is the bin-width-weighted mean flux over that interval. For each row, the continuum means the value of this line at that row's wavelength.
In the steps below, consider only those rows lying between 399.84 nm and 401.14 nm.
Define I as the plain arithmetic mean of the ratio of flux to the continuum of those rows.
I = 1.00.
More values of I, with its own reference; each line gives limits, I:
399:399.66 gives 0.93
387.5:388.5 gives 0.73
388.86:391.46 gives 0.76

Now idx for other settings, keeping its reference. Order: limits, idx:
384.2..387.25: 0.2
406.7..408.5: 0.1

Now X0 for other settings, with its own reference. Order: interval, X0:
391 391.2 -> -1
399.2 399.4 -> -6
